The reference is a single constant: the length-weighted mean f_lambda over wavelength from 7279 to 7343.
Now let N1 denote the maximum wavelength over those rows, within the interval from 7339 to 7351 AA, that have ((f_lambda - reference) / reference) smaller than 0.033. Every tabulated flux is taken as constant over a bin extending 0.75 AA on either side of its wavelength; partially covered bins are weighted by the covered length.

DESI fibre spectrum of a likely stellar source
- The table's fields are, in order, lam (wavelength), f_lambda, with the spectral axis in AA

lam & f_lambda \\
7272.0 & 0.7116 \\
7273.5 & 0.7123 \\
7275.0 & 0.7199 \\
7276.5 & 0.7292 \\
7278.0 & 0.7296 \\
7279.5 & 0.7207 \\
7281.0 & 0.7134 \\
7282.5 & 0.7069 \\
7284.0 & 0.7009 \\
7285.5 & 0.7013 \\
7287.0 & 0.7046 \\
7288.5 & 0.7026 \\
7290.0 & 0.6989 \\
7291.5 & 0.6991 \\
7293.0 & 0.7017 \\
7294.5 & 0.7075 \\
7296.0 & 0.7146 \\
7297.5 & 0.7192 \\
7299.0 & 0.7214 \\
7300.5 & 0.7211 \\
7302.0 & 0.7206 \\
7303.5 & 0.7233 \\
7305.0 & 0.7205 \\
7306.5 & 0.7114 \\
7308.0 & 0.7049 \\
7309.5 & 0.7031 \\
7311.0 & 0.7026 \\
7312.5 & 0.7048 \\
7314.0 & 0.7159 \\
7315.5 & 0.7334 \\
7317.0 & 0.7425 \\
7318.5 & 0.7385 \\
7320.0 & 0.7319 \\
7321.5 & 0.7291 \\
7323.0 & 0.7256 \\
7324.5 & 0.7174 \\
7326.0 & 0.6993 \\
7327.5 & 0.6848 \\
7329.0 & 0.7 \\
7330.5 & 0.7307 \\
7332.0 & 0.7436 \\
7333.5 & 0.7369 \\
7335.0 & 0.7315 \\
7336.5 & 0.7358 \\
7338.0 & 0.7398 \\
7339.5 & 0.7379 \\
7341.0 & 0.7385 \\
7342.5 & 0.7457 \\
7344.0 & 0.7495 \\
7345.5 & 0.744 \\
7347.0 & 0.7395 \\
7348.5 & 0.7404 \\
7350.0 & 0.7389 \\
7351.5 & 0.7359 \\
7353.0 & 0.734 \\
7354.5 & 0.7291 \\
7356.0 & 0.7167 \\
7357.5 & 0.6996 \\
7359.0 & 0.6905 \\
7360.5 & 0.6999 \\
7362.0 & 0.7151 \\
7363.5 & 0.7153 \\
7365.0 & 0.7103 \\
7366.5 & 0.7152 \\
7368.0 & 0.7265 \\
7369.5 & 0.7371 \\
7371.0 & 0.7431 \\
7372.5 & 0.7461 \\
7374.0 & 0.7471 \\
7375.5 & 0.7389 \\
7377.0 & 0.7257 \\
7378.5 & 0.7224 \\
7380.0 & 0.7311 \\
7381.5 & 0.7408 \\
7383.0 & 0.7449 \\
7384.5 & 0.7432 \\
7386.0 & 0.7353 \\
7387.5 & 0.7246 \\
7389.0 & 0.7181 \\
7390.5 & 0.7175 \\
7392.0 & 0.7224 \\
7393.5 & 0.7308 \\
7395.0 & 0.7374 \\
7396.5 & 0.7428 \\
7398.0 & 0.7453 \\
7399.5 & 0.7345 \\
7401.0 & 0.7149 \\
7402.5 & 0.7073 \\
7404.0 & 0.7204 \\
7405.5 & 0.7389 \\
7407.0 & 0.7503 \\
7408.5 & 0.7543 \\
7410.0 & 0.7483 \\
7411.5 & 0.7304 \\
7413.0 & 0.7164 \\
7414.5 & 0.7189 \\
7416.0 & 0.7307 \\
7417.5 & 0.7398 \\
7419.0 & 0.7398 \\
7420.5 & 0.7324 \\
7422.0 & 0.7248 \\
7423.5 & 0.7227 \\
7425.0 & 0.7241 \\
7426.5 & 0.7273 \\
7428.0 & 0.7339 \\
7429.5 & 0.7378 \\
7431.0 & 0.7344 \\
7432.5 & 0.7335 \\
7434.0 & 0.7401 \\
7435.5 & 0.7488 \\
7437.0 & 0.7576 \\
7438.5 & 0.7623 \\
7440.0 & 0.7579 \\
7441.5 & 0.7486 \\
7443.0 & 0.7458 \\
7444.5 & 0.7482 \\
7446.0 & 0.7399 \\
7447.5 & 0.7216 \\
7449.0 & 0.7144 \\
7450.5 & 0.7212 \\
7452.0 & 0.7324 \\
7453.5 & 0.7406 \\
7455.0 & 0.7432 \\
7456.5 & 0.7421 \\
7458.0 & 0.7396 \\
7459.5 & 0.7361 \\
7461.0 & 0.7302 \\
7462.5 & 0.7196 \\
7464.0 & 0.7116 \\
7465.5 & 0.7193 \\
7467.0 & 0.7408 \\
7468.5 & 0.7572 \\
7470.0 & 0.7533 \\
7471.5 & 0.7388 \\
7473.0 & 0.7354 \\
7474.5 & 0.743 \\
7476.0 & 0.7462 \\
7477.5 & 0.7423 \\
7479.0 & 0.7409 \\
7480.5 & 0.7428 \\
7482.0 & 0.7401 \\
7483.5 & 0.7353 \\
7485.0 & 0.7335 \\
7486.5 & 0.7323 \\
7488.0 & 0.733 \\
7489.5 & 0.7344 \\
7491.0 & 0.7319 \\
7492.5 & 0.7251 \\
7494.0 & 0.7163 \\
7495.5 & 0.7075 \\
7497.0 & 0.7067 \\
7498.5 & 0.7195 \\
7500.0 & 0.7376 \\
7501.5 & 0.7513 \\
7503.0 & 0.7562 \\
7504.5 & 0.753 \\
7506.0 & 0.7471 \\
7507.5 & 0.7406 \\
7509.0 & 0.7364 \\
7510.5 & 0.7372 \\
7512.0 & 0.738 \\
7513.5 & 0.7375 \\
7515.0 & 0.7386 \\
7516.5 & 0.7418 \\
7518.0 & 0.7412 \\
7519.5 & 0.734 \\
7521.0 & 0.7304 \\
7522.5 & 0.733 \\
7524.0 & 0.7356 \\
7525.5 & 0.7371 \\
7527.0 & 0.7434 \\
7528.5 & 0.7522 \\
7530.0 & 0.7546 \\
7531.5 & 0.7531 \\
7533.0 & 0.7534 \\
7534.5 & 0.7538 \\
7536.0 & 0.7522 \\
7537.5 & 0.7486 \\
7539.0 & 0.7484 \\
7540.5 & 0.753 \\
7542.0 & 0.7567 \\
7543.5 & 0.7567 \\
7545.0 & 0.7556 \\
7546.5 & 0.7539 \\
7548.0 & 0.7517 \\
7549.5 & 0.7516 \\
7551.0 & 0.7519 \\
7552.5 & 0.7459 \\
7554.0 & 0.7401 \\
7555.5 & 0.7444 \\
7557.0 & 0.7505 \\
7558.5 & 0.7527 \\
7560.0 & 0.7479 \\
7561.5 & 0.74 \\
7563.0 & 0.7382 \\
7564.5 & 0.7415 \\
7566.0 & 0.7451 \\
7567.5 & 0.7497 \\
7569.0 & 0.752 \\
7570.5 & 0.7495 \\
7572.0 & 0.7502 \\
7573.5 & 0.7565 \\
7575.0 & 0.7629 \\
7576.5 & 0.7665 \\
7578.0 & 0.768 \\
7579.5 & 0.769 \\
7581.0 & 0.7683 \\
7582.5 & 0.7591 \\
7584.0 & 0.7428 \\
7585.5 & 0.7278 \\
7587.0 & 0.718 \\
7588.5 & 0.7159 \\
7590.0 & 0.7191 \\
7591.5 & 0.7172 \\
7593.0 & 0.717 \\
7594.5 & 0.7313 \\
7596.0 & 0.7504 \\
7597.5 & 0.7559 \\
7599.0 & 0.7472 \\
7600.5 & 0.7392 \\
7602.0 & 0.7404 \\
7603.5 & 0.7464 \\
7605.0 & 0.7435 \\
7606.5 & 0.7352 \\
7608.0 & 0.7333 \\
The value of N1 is 7350.0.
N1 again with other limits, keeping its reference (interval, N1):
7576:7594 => 7593.0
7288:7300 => 7299.0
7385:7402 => 7401.0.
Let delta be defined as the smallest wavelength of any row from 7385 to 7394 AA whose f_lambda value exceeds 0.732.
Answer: 7386.0 AA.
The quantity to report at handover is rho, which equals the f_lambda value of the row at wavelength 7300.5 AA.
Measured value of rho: 0.7211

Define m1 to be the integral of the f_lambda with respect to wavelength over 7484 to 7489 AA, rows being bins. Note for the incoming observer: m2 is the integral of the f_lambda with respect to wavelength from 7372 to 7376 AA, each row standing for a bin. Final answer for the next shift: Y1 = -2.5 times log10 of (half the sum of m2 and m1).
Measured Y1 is -1.30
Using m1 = 3.7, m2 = 2.98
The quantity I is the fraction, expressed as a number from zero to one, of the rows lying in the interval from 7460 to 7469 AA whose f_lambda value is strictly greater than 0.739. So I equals 0.3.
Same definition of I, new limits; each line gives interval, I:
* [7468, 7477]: 0.7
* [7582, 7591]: 0.3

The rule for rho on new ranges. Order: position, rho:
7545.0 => 0.7556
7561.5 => 0.74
